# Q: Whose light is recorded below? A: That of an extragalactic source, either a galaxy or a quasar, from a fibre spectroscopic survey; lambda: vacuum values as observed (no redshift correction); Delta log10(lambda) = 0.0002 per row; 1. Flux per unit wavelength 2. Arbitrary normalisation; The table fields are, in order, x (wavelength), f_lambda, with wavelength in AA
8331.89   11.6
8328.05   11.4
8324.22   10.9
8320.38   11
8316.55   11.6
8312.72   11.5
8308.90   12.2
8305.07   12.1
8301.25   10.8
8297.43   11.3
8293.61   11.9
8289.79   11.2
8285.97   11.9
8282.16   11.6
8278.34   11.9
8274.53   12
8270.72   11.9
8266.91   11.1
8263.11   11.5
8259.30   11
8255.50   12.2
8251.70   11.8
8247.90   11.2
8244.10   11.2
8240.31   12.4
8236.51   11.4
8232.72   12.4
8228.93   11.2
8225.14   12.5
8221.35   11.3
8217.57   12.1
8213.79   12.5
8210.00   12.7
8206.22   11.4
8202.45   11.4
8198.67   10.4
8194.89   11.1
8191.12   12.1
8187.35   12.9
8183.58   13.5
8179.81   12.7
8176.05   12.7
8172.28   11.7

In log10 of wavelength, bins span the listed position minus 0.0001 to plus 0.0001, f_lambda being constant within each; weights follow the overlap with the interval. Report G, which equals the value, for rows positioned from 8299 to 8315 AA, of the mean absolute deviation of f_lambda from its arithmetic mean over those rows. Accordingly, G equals 0.50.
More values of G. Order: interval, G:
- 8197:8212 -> 0.61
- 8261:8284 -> 0.27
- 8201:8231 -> 0.56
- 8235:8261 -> 0.46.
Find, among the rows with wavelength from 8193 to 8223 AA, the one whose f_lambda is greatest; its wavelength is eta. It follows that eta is 8210.00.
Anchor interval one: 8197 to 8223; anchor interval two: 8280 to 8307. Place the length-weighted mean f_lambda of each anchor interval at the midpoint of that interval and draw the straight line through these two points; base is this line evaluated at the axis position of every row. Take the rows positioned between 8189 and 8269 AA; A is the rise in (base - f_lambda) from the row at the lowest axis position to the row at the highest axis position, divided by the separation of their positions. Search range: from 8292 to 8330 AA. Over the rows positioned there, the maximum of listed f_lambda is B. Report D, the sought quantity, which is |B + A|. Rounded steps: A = 0.011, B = 12.2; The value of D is 12.2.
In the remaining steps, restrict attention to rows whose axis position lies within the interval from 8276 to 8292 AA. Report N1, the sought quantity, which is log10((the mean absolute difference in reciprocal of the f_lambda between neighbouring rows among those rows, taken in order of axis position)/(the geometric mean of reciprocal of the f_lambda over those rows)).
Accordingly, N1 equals -1.43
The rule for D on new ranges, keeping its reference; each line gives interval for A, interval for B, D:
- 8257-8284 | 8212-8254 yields 12.5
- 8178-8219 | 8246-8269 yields 12.2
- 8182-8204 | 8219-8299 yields 12.6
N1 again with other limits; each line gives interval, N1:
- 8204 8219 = -1.28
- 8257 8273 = -1.30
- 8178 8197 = -1.19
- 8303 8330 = -1.51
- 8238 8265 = -1.25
